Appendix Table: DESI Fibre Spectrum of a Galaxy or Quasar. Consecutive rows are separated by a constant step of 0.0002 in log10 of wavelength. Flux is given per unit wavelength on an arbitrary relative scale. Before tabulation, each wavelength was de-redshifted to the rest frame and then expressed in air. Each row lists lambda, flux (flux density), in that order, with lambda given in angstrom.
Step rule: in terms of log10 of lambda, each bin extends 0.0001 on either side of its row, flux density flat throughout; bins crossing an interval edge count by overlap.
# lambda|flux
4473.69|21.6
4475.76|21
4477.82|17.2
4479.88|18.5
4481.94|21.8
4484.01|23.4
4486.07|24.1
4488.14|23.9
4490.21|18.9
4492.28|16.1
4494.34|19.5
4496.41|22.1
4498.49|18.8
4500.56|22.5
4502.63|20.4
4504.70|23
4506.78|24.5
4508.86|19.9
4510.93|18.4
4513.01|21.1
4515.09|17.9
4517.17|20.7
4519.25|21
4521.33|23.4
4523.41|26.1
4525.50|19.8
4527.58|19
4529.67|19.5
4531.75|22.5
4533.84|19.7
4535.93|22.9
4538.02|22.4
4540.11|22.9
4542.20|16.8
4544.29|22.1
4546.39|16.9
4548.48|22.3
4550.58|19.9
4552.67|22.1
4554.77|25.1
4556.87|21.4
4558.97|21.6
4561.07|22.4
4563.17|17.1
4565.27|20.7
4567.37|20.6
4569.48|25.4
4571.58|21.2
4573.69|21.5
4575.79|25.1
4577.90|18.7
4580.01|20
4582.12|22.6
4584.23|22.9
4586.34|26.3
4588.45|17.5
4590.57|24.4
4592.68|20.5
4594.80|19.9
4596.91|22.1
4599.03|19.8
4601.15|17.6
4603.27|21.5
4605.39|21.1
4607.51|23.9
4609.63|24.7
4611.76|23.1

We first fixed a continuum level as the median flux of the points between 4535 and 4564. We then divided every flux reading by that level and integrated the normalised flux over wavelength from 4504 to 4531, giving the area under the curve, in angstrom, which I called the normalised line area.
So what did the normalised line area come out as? 25.8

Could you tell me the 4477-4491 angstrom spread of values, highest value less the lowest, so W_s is 6.9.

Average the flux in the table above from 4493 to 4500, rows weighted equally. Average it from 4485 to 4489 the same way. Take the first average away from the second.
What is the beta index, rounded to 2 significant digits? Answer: 3.9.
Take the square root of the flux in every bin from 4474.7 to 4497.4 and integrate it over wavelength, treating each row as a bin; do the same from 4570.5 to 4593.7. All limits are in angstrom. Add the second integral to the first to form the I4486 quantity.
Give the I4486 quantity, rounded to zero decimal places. 211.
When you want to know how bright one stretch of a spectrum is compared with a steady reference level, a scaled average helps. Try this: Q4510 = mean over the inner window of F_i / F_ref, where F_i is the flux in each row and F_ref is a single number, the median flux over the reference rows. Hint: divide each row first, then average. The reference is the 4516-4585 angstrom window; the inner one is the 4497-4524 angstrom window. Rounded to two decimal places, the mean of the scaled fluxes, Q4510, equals 0.99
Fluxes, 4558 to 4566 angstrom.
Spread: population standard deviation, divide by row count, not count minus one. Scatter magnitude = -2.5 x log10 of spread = -0.77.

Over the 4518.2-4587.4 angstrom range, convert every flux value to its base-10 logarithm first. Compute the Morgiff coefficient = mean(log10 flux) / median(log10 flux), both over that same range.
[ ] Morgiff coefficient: 1.00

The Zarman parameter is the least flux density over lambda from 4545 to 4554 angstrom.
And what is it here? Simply 16.9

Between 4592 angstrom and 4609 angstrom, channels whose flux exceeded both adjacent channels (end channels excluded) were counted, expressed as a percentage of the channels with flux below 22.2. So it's 29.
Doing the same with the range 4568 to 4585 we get 25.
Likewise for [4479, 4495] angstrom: 20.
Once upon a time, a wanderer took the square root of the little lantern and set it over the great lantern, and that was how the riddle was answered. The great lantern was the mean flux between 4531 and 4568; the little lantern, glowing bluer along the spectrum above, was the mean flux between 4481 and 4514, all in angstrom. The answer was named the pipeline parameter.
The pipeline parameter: 0.2182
